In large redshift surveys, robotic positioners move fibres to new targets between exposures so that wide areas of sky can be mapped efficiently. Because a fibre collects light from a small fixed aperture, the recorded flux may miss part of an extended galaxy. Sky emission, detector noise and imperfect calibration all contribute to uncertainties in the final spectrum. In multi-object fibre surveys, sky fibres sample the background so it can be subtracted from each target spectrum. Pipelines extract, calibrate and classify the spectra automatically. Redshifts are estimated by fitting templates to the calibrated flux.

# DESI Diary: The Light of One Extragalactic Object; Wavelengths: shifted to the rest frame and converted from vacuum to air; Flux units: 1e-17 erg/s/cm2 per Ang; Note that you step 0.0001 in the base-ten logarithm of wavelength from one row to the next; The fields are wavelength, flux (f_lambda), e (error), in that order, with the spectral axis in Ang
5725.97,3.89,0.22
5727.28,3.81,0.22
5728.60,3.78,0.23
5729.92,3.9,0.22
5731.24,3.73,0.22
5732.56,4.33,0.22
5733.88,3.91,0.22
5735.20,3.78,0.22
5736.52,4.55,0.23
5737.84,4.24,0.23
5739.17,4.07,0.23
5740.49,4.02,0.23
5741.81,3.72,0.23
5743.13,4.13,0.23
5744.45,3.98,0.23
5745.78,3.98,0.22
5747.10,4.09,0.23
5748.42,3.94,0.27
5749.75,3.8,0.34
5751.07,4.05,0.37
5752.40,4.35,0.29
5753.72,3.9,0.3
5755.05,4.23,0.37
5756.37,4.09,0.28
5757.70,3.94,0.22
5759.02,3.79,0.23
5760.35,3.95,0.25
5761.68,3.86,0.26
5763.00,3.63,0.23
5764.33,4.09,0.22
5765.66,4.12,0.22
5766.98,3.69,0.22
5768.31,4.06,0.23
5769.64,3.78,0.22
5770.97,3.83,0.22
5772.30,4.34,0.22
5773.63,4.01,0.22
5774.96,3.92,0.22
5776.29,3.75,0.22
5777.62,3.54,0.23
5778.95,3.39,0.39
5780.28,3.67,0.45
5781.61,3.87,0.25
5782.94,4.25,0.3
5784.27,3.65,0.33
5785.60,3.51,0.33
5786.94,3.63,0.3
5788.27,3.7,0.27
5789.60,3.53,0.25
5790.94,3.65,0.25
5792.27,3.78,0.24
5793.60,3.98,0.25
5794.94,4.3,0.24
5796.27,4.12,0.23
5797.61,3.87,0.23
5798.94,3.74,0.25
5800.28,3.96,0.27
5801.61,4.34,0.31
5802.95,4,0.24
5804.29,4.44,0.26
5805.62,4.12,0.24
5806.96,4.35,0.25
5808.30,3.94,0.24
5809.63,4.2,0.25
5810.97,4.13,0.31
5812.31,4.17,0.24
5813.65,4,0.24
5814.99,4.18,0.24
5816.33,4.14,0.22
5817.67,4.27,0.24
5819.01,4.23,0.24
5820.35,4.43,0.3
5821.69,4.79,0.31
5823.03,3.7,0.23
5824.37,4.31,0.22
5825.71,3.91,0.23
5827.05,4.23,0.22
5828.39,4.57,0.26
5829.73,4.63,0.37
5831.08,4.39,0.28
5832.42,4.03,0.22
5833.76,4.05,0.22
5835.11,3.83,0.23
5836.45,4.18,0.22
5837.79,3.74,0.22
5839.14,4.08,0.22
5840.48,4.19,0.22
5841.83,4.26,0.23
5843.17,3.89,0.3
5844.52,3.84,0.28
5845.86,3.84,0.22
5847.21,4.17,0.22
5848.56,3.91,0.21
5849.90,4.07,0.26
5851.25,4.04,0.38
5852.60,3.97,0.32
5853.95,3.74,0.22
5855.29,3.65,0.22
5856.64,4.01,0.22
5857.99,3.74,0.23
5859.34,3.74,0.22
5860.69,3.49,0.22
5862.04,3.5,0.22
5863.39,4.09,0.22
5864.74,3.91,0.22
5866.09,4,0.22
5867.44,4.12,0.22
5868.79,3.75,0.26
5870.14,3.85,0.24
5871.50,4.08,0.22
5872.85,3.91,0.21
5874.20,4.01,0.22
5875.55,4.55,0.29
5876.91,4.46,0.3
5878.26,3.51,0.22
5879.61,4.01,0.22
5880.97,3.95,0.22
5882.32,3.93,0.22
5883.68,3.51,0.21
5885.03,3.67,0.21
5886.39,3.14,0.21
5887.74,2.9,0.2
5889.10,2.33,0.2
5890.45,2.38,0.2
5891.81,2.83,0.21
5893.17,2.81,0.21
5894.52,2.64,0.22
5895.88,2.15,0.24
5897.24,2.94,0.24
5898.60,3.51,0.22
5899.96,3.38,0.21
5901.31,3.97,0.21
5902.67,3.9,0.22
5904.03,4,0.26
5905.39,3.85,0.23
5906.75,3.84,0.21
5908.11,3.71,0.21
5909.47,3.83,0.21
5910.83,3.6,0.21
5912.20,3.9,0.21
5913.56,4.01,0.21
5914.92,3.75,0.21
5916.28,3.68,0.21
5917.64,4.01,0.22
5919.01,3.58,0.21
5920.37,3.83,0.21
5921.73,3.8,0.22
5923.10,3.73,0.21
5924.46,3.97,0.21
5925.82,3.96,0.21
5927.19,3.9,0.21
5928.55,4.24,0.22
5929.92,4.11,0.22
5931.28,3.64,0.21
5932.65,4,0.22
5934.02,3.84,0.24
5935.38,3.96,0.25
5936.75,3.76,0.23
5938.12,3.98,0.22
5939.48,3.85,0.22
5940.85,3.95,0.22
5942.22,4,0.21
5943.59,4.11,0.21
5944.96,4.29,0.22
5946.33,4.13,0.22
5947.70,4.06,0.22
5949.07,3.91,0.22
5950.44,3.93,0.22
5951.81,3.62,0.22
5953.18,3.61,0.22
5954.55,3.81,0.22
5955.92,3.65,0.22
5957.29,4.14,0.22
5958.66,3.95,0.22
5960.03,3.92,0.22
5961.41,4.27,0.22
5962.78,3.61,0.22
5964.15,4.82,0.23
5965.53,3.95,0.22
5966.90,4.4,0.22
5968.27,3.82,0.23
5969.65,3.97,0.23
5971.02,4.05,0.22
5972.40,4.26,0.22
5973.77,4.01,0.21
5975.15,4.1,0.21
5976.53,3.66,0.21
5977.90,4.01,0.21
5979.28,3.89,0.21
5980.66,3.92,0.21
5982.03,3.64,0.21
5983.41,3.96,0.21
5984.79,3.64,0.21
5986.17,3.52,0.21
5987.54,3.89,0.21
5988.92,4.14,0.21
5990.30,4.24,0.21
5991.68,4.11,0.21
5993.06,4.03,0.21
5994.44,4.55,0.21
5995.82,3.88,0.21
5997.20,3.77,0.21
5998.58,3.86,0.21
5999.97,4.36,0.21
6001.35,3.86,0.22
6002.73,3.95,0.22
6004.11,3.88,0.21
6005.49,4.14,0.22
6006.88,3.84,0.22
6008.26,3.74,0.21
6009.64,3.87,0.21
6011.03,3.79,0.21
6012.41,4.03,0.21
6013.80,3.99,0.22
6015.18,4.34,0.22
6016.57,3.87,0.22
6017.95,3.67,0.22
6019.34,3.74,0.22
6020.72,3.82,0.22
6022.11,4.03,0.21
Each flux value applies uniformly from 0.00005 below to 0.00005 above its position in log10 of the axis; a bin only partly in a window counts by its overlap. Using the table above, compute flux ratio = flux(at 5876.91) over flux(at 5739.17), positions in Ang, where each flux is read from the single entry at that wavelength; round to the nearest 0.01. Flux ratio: 1.10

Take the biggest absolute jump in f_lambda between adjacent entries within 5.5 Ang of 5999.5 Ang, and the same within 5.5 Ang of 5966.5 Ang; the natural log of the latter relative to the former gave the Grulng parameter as 0.59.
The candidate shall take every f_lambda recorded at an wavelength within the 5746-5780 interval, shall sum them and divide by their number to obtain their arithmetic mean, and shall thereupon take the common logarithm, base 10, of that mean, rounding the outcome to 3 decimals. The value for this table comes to 0.594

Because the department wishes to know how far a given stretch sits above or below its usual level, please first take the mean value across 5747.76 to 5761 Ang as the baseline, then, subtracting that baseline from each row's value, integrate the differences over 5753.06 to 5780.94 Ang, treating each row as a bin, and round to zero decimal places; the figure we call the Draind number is -3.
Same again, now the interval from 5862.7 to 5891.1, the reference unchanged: -8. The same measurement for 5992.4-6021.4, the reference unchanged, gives -2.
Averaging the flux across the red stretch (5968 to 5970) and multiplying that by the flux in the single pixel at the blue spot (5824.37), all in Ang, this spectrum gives 16.8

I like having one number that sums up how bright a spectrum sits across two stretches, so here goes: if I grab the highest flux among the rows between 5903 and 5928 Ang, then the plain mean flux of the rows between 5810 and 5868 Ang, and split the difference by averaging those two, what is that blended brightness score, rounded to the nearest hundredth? 4.03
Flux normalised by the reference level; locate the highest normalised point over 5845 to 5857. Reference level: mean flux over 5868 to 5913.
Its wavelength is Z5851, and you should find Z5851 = 5847.21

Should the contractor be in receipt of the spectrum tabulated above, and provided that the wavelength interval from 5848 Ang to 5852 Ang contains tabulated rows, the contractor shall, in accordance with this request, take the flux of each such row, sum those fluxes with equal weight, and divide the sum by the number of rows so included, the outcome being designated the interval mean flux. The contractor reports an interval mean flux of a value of 4.01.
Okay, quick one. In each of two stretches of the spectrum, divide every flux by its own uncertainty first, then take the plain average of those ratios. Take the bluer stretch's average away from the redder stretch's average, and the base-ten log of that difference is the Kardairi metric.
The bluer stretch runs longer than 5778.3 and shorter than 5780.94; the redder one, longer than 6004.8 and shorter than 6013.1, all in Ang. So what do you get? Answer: 1.0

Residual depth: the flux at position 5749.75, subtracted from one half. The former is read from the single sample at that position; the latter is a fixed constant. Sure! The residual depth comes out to -3.3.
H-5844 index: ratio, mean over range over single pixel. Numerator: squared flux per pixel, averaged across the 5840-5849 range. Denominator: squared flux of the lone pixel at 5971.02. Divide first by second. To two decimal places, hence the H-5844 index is 0.98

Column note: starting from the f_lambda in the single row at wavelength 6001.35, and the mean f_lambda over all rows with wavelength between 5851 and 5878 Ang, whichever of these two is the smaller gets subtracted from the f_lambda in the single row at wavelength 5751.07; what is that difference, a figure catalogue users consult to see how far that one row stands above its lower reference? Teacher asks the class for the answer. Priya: 0.19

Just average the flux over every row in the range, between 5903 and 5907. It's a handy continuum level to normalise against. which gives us 3.90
